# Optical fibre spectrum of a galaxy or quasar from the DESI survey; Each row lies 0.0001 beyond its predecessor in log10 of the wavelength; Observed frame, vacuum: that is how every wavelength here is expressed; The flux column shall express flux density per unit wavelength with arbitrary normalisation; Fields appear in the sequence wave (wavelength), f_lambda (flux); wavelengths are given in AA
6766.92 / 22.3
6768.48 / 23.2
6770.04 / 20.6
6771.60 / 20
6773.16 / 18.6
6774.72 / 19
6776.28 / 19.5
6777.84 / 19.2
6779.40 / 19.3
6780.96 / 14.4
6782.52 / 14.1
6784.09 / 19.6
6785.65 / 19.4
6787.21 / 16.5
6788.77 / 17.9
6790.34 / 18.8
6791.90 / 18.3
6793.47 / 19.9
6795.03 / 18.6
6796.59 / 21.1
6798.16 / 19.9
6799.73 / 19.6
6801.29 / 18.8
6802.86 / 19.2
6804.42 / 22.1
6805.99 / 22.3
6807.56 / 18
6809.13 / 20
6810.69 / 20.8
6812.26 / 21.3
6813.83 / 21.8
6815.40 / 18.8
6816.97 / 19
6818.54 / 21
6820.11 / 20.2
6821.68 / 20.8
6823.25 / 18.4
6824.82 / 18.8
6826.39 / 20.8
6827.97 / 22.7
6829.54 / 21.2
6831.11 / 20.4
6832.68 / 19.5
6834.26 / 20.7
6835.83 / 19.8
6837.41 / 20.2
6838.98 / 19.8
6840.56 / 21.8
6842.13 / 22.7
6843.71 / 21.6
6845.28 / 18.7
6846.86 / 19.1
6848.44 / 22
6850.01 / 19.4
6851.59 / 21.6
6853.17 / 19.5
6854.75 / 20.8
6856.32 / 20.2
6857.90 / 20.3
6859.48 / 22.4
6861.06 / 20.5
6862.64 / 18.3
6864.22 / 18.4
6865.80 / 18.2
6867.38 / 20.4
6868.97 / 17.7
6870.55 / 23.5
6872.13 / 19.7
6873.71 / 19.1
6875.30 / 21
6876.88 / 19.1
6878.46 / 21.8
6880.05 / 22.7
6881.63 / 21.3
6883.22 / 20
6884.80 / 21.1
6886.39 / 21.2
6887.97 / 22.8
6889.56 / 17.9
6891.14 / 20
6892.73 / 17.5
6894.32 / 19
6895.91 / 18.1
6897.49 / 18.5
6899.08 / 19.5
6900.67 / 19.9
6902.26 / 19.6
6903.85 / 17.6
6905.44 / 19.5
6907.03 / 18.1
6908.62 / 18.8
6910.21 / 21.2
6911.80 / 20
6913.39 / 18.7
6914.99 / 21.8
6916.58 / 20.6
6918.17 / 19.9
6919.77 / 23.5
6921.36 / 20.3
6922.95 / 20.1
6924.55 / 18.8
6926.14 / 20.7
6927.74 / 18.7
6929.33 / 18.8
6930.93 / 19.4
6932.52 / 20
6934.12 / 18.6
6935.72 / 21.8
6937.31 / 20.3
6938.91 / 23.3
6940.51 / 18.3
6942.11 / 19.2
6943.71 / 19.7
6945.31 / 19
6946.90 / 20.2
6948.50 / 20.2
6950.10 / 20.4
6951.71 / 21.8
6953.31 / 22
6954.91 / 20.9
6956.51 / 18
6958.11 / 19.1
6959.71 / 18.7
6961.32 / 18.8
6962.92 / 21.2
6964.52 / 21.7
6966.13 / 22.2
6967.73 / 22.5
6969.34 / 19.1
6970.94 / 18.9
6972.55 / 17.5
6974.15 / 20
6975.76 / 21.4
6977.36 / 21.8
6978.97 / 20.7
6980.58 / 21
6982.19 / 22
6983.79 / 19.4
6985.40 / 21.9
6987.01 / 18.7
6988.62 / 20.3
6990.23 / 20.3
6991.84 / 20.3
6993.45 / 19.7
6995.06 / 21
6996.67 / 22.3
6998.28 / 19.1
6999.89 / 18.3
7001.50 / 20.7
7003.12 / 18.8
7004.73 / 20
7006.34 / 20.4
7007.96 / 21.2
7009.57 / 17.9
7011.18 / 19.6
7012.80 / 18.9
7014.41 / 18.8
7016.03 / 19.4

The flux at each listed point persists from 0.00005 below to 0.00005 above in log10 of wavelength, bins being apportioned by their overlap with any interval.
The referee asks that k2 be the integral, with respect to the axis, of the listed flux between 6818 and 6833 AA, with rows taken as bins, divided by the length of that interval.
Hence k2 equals 20.4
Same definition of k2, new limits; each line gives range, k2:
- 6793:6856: 20.3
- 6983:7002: 20.2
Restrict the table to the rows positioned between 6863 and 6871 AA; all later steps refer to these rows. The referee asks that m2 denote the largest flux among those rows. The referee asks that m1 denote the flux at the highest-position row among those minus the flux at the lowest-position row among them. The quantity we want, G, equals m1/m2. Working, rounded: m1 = 5.1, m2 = 23.5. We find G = 0.217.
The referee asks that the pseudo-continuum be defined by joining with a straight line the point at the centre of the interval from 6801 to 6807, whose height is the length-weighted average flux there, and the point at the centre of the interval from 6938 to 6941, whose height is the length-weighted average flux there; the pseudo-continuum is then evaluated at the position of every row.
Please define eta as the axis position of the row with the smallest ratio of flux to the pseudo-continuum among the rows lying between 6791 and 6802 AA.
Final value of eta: 6791.90 AA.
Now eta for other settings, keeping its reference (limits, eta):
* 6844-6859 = 6845.28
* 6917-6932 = 6927.74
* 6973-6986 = 6983.79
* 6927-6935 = 6934.12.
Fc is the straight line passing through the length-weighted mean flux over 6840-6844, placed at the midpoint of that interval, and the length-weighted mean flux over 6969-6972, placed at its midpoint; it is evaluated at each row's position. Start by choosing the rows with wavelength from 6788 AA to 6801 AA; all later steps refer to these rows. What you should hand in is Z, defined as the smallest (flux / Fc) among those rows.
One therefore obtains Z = 0.76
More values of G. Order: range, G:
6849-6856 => 0.065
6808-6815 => 0.083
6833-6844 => 0.040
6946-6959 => -0.050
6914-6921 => 0.072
